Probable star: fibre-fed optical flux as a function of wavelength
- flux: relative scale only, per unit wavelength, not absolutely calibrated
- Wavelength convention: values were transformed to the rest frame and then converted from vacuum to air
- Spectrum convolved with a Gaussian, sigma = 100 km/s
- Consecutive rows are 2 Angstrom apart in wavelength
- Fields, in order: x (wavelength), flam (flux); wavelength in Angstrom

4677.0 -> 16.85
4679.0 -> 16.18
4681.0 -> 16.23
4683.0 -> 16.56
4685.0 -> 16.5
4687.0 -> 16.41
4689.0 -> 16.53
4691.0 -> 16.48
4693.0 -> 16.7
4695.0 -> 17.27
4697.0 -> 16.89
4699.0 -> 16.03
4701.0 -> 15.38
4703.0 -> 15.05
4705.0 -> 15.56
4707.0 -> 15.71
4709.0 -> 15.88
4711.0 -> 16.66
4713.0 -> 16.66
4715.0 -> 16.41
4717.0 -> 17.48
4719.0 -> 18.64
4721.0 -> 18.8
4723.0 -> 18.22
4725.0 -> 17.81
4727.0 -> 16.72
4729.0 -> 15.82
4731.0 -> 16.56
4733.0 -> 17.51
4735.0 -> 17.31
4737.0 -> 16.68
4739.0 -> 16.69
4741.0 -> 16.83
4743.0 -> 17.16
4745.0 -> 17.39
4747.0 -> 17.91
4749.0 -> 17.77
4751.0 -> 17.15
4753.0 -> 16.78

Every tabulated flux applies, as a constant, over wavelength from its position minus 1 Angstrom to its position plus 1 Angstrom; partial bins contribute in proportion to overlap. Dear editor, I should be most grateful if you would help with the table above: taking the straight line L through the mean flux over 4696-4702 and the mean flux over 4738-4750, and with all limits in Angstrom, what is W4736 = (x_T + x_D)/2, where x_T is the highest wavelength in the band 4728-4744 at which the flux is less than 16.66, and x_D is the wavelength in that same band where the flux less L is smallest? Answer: 4730 Angstrom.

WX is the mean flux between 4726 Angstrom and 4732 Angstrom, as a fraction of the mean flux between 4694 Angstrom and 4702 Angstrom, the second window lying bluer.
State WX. 1.00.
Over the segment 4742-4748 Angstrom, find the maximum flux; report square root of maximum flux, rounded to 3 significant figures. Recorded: 4.23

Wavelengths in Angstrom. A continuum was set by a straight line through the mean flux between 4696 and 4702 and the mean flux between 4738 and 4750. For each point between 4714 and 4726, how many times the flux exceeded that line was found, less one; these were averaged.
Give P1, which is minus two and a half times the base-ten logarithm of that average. 2.8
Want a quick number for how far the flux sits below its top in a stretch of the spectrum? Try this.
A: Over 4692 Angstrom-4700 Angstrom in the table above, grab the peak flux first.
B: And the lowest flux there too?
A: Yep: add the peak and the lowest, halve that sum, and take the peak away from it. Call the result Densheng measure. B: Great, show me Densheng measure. -0.62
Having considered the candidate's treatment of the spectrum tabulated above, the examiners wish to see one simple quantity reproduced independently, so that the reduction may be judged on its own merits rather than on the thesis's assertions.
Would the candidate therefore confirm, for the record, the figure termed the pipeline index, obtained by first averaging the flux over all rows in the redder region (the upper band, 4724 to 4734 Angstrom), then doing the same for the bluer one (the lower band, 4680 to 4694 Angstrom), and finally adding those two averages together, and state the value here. 33.4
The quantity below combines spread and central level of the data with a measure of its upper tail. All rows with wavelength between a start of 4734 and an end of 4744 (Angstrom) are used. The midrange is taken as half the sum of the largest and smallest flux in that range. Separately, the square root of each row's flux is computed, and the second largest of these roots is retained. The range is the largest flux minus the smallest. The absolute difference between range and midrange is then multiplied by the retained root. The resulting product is 67.8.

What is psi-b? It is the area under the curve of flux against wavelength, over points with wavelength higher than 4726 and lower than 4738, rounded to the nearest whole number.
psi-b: 201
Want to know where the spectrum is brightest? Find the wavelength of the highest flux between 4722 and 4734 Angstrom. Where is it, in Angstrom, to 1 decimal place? 4723.0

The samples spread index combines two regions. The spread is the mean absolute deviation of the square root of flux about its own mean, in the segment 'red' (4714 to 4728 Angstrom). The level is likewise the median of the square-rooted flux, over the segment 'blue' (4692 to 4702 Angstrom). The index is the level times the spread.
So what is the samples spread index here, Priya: 0.36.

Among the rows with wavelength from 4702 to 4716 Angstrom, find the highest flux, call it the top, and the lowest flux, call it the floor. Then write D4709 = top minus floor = 1.6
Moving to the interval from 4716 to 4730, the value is 3.0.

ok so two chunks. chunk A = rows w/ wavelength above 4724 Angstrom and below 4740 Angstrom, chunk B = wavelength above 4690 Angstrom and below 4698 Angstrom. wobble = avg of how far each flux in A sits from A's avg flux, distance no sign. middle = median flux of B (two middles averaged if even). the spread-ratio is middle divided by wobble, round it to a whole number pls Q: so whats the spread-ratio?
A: 34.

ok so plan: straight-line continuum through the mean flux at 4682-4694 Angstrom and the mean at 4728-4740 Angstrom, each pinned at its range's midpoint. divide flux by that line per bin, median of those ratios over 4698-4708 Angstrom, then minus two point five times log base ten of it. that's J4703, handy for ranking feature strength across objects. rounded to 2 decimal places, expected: 0.07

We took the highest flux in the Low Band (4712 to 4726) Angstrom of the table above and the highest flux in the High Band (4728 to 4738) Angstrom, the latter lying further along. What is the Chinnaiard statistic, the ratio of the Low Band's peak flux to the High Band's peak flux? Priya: 1.07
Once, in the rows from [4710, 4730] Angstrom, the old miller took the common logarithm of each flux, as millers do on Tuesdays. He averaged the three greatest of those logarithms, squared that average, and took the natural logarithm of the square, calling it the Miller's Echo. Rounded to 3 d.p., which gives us 0.475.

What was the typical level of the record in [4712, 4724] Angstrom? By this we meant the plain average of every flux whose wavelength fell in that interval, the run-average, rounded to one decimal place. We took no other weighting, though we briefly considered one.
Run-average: 17.7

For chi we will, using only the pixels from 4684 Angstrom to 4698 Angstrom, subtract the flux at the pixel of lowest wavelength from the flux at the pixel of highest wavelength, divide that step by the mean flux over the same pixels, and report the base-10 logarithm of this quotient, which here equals -1.6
